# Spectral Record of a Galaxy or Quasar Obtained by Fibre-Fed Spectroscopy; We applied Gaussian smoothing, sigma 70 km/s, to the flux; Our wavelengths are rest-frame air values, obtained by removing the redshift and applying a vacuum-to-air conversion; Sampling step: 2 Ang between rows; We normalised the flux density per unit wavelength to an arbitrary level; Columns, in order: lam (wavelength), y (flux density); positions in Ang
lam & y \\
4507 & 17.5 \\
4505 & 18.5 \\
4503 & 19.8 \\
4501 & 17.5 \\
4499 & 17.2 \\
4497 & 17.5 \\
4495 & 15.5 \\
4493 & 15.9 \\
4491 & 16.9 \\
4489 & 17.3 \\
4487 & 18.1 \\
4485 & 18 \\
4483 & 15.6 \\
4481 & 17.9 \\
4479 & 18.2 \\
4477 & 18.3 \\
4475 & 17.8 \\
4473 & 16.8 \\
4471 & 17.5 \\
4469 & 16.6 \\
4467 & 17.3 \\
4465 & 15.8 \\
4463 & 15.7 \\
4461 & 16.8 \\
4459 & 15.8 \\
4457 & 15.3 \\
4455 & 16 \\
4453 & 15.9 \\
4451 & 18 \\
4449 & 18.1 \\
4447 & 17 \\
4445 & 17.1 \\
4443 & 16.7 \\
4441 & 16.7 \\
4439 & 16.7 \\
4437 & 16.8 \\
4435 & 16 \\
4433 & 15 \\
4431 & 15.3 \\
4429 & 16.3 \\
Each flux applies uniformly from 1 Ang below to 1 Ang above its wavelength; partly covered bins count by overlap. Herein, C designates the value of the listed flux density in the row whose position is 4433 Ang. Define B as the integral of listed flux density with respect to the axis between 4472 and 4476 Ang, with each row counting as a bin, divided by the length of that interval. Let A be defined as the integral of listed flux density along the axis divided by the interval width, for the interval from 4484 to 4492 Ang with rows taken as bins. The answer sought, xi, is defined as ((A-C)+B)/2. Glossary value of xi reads 9.9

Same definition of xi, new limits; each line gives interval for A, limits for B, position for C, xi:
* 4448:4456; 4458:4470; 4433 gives 9.2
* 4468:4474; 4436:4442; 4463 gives 9.0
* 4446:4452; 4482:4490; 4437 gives 9.1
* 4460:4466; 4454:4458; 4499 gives 7.3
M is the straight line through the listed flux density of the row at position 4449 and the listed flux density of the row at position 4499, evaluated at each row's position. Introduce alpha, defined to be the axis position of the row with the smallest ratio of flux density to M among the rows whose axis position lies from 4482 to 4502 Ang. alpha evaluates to 4483 Ang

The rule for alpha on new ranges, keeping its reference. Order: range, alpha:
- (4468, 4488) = 4483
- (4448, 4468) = 4457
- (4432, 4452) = 4433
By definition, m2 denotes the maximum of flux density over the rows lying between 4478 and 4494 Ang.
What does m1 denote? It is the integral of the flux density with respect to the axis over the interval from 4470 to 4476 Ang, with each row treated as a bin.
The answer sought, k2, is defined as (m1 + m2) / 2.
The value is 61.2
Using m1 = 104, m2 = 18.2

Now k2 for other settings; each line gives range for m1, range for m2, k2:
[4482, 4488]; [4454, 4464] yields 60.1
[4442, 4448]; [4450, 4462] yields 59.8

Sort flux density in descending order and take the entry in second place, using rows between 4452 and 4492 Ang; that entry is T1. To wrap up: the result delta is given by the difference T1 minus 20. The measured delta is -1.80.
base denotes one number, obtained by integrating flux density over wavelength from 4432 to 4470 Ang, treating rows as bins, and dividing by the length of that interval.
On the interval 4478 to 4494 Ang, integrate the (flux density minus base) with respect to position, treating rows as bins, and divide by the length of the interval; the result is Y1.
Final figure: 0.7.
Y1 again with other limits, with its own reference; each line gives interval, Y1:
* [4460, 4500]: 0.5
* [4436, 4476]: 0.2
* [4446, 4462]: 0.1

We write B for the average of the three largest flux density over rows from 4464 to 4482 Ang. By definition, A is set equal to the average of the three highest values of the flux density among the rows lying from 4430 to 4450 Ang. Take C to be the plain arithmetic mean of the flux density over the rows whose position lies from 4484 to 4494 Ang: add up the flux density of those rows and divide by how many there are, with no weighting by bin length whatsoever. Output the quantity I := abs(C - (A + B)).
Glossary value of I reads 18.3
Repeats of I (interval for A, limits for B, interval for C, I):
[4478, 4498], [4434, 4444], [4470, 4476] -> 17.5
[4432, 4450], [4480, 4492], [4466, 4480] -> 17.9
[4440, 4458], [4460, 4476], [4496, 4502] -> 17.9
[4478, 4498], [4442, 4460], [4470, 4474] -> 18.7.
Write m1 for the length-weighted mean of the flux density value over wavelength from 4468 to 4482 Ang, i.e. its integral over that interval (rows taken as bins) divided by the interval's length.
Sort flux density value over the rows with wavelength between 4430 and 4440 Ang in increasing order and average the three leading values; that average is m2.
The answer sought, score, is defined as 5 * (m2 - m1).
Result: -11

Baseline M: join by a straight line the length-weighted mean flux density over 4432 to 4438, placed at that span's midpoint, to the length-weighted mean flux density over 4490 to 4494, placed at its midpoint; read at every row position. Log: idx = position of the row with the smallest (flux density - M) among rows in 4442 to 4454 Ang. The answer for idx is 4453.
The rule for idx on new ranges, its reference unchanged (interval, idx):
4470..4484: 4483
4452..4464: 4457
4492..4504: 4495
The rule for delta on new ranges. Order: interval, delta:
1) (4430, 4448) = -3.00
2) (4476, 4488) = -1.80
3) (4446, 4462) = -2.00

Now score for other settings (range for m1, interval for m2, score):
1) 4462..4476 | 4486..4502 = -3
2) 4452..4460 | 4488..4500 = 2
